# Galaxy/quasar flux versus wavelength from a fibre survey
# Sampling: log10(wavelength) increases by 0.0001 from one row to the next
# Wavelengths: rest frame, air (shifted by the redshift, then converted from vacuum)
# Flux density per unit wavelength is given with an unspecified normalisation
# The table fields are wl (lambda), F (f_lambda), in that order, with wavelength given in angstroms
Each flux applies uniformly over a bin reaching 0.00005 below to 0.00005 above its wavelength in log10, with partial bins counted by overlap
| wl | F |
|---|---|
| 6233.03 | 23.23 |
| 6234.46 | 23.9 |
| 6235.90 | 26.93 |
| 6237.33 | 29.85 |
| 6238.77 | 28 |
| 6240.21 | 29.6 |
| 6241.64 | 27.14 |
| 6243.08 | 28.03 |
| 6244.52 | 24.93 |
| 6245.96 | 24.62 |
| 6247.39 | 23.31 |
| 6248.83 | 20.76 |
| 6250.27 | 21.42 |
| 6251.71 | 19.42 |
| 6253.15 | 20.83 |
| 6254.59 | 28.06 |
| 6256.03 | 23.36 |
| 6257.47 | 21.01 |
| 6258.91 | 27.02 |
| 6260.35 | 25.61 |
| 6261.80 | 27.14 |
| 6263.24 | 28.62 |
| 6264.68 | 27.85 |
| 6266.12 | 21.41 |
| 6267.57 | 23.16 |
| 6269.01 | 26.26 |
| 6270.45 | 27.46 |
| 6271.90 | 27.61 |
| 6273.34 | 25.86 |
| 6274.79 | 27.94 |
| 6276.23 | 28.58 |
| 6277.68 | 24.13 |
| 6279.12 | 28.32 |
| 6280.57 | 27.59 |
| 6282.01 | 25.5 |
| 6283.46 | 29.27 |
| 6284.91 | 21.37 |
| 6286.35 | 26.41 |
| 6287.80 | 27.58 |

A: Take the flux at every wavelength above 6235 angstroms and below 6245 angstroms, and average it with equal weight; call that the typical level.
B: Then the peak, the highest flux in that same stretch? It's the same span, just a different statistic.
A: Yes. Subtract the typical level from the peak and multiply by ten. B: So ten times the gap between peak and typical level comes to 21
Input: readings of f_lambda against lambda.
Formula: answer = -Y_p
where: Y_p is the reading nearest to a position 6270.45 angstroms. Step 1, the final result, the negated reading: -27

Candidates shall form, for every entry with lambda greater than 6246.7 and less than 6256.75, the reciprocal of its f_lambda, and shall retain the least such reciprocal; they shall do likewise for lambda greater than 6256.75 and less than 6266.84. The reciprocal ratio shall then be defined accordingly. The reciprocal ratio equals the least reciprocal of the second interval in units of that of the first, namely 0.98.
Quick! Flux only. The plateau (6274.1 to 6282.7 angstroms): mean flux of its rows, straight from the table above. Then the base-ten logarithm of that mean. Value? 1.432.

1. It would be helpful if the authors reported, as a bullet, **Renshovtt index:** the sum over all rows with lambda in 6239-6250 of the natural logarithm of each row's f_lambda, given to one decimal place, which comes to 22.6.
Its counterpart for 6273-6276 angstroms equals 6.6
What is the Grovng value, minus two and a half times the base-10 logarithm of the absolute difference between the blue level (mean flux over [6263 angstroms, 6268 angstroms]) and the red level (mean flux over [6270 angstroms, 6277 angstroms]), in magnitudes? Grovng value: -0.9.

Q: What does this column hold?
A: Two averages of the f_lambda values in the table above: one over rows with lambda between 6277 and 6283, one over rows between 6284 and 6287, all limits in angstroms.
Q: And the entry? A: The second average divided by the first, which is 0.91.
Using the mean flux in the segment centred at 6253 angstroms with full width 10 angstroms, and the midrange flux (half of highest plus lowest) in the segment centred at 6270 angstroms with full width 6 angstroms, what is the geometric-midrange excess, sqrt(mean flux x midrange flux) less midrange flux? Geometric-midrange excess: -1.7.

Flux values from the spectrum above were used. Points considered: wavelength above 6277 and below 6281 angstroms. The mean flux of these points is 26.7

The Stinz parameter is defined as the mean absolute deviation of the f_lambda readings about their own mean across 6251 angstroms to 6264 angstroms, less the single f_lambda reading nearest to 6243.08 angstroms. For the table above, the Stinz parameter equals -25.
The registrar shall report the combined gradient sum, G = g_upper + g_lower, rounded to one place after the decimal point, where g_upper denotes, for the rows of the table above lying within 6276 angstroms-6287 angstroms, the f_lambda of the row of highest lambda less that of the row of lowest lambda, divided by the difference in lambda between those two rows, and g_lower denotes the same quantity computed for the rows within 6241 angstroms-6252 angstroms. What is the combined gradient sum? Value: -1.0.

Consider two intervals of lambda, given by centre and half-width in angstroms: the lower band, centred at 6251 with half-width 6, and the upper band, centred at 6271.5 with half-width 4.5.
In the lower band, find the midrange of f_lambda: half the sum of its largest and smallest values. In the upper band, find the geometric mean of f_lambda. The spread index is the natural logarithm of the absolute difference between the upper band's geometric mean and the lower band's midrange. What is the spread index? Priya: 1.0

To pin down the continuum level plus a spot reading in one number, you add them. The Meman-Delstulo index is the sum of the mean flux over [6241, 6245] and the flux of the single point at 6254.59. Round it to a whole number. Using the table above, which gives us 55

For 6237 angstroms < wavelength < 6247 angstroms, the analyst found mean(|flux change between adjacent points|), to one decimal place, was 1.7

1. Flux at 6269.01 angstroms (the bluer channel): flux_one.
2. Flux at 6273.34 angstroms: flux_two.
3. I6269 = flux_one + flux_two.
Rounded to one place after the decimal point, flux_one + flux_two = 52.1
